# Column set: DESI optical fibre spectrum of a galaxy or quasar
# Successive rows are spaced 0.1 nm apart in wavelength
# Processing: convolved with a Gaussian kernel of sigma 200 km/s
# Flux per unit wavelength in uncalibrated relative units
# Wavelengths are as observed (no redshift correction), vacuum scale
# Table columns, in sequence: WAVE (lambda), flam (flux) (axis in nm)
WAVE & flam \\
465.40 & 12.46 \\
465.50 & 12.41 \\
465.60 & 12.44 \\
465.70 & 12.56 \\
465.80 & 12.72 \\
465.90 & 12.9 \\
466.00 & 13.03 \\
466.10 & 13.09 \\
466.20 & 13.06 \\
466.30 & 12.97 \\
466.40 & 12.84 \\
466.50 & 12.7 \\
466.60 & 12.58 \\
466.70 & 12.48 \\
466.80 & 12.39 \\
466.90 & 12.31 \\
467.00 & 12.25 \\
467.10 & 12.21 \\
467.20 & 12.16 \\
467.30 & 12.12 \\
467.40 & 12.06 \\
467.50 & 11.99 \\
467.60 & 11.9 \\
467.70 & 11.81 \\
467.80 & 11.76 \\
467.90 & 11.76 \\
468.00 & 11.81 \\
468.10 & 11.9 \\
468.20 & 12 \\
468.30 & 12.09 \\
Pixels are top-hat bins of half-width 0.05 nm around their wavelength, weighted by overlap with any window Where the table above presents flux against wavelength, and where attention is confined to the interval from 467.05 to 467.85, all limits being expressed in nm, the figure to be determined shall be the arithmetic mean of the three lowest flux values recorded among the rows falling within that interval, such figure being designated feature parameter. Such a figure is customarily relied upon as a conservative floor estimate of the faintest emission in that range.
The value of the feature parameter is 11.8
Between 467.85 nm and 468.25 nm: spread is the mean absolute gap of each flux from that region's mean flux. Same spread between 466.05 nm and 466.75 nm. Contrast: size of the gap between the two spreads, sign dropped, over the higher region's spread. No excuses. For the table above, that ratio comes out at 1.4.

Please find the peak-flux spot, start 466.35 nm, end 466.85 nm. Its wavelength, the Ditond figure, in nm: 466.40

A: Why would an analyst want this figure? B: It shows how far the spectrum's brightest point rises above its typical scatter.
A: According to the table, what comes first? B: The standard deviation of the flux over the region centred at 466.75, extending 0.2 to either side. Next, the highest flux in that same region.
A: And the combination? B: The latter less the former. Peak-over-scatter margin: 12.5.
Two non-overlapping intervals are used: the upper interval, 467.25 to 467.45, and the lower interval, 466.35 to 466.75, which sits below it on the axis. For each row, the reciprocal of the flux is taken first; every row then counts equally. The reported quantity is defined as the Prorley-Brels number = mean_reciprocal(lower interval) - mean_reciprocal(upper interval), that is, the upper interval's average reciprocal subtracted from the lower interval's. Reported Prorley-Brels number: -0.0037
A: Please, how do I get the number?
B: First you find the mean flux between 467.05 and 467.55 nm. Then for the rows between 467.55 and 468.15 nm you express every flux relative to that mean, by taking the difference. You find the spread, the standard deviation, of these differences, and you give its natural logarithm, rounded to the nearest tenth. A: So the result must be -2.8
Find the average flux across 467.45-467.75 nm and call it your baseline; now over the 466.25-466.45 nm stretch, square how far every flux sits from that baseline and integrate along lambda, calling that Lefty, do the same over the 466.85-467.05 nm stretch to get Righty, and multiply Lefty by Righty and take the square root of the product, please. 0.077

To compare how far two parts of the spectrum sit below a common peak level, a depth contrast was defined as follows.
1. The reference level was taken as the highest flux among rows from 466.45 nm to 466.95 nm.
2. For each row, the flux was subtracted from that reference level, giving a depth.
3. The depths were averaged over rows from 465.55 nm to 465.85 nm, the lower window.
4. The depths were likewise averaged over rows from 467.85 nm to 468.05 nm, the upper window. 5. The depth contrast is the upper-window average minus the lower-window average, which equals 0.8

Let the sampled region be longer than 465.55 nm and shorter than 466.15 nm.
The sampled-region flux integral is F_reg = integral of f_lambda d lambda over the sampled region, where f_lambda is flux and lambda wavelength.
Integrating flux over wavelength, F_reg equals 7.7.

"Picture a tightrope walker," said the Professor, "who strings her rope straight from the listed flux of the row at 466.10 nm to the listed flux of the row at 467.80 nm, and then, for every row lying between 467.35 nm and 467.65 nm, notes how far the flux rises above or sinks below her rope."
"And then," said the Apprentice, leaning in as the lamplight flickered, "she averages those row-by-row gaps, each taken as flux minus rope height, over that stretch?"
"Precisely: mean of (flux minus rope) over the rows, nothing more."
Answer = -0.01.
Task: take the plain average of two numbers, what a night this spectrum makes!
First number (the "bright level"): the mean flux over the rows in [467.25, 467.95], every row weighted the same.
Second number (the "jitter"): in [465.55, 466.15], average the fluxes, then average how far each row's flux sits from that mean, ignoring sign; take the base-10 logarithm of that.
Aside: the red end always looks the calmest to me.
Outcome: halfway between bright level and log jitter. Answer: 5.63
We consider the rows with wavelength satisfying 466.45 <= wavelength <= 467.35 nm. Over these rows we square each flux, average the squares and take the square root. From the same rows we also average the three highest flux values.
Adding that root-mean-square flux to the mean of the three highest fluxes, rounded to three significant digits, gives 24.9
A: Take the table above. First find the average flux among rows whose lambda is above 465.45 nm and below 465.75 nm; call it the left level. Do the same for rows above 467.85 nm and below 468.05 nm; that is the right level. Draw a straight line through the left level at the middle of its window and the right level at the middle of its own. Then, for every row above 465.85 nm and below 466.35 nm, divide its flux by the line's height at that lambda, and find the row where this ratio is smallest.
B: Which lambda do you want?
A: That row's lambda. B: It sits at 465.90 nm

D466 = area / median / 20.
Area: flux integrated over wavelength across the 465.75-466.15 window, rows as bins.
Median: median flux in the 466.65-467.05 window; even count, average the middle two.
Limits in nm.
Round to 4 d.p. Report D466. 0.0209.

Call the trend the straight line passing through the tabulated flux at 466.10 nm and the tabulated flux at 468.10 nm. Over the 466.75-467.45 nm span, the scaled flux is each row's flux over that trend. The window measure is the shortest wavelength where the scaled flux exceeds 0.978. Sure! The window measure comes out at 467.30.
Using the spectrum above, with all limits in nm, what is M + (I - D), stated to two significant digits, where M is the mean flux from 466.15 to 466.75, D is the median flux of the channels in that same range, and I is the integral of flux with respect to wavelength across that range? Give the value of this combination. 7.7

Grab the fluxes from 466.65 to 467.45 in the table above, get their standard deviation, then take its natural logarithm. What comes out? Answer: -2.0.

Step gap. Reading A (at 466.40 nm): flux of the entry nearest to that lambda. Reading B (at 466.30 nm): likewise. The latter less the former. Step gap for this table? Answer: 0.1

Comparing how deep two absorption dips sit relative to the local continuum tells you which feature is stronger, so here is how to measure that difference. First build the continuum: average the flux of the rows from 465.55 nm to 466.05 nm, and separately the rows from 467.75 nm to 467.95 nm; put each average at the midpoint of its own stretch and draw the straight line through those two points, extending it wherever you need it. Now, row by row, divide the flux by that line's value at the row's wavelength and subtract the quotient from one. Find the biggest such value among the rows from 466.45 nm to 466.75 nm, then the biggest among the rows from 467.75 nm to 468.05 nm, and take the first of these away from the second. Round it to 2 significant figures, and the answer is 0.016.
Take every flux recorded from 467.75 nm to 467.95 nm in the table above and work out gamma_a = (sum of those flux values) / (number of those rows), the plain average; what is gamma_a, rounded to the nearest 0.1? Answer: 11.8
